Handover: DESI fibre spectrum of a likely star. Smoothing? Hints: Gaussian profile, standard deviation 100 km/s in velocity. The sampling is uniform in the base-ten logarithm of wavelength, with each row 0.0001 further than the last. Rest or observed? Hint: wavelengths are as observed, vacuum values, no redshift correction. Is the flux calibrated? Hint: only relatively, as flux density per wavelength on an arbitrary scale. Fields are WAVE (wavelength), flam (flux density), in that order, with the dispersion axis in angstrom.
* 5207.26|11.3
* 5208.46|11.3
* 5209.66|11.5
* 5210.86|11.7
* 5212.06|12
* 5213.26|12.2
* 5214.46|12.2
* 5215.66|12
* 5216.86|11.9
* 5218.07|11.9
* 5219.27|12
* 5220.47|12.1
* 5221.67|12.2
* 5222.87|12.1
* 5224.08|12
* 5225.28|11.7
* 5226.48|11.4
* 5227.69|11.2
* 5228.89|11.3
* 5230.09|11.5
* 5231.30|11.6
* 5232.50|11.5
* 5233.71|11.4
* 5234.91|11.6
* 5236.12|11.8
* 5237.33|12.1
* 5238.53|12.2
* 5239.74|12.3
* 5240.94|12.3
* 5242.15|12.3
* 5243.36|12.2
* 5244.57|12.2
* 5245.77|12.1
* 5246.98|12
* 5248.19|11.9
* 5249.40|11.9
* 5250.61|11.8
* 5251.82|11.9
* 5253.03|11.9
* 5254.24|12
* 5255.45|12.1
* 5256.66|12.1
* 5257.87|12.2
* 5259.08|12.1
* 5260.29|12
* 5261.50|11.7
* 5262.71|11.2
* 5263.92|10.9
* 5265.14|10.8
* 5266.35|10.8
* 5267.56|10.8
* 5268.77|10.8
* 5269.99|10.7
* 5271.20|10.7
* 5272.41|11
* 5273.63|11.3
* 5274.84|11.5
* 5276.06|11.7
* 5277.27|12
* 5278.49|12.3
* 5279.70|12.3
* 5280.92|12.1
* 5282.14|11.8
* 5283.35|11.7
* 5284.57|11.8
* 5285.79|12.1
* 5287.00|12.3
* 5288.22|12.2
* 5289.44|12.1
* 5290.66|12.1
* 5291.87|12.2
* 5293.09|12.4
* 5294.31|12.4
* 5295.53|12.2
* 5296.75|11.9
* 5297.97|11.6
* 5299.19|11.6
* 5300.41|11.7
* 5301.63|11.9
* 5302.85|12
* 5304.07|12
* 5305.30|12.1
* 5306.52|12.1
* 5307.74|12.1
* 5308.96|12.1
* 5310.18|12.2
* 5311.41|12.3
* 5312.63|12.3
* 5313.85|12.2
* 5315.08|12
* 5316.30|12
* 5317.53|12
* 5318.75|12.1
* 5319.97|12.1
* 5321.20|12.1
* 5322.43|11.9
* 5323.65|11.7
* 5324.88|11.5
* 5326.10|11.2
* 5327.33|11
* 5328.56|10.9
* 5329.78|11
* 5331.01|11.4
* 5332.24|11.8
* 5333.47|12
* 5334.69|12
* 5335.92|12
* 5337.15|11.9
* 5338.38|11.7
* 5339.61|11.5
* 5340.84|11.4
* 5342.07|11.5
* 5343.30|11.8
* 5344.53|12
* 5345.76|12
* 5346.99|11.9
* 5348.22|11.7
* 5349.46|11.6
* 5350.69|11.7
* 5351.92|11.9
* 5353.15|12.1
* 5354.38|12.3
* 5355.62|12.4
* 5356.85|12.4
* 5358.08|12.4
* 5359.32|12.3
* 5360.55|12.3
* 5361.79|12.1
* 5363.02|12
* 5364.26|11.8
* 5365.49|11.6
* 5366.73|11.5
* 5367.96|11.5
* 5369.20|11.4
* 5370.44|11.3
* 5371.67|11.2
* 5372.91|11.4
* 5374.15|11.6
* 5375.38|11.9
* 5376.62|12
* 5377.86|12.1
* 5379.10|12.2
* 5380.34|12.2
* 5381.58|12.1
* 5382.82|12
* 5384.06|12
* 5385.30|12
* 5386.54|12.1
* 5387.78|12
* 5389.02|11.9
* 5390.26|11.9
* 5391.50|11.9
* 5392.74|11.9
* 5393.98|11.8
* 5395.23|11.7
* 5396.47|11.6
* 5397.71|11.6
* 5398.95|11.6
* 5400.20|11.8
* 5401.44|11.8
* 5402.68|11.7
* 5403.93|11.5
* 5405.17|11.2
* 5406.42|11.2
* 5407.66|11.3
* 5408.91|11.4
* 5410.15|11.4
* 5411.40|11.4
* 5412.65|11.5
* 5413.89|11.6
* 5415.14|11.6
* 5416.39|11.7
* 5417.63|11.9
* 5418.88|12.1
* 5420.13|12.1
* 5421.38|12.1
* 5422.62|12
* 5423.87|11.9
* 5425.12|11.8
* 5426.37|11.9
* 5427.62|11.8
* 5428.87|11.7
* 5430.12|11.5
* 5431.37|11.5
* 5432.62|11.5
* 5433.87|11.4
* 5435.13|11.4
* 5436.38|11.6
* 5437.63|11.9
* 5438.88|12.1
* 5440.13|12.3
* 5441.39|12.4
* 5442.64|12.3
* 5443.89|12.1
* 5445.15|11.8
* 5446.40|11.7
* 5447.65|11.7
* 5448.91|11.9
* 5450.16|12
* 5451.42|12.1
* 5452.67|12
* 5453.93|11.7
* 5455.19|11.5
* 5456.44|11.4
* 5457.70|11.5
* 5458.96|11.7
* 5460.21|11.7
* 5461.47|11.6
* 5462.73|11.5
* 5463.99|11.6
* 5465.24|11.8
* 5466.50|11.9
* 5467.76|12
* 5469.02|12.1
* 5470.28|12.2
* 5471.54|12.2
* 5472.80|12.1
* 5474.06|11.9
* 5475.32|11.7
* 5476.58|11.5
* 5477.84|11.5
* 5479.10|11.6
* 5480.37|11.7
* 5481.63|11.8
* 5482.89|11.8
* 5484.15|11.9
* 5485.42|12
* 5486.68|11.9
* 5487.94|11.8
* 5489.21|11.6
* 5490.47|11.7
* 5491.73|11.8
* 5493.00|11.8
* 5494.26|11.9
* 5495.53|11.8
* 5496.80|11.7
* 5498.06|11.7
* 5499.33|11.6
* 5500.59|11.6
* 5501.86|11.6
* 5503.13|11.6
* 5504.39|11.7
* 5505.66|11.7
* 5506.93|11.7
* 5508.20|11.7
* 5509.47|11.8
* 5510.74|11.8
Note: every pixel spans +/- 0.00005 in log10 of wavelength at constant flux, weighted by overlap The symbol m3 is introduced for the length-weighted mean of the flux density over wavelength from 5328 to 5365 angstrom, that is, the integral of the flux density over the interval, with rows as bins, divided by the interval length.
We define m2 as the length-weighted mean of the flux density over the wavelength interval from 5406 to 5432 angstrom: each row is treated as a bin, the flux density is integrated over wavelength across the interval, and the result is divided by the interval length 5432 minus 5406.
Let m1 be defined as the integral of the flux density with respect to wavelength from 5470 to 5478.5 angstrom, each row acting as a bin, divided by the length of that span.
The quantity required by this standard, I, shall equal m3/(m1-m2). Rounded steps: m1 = 11.9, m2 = 11.7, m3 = 11.9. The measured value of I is 70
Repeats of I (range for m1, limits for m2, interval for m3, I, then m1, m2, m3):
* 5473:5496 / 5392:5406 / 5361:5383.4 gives 99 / 11.8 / 11.6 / 11.8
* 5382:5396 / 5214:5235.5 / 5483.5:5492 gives 68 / 11.9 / 11.8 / 11.8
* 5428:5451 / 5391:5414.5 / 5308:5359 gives 47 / 11.8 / 11.6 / 11.9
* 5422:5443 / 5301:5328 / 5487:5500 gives -91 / 11.8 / 11.9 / 11.7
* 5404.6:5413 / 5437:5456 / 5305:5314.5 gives -19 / 11.3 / 12.0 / 12.2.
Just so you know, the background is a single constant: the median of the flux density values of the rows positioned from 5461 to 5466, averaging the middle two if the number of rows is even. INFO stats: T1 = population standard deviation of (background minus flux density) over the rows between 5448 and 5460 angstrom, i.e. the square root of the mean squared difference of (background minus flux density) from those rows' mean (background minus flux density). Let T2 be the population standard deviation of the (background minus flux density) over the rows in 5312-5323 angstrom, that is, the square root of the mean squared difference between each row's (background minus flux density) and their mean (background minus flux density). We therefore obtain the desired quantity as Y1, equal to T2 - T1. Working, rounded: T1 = 0.24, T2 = 0.11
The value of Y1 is -0.13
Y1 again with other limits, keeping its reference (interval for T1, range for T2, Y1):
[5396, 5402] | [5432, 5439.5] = 0.17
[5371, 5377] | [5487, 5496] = -0.21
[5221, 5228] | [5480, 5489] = -0.28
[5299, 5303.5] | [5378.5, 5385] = -0.07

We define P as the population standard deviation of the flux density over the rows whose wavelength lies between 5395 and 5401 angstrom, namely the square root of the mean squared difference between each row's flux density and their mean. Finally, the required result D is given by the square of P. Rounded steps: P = 0.08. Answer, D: 0.006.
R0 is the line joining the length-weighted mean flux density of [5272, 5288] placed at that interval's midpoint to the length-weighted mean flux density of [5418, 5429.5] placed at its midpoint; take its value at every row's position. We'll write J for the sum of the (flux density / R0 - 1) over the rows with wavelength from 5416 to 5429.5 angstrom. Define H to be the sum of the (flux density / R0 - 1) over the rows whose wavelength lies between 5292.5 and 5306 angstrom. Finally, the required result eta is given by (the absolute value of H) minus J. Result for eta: 0.13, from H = 0.1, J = -0.02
